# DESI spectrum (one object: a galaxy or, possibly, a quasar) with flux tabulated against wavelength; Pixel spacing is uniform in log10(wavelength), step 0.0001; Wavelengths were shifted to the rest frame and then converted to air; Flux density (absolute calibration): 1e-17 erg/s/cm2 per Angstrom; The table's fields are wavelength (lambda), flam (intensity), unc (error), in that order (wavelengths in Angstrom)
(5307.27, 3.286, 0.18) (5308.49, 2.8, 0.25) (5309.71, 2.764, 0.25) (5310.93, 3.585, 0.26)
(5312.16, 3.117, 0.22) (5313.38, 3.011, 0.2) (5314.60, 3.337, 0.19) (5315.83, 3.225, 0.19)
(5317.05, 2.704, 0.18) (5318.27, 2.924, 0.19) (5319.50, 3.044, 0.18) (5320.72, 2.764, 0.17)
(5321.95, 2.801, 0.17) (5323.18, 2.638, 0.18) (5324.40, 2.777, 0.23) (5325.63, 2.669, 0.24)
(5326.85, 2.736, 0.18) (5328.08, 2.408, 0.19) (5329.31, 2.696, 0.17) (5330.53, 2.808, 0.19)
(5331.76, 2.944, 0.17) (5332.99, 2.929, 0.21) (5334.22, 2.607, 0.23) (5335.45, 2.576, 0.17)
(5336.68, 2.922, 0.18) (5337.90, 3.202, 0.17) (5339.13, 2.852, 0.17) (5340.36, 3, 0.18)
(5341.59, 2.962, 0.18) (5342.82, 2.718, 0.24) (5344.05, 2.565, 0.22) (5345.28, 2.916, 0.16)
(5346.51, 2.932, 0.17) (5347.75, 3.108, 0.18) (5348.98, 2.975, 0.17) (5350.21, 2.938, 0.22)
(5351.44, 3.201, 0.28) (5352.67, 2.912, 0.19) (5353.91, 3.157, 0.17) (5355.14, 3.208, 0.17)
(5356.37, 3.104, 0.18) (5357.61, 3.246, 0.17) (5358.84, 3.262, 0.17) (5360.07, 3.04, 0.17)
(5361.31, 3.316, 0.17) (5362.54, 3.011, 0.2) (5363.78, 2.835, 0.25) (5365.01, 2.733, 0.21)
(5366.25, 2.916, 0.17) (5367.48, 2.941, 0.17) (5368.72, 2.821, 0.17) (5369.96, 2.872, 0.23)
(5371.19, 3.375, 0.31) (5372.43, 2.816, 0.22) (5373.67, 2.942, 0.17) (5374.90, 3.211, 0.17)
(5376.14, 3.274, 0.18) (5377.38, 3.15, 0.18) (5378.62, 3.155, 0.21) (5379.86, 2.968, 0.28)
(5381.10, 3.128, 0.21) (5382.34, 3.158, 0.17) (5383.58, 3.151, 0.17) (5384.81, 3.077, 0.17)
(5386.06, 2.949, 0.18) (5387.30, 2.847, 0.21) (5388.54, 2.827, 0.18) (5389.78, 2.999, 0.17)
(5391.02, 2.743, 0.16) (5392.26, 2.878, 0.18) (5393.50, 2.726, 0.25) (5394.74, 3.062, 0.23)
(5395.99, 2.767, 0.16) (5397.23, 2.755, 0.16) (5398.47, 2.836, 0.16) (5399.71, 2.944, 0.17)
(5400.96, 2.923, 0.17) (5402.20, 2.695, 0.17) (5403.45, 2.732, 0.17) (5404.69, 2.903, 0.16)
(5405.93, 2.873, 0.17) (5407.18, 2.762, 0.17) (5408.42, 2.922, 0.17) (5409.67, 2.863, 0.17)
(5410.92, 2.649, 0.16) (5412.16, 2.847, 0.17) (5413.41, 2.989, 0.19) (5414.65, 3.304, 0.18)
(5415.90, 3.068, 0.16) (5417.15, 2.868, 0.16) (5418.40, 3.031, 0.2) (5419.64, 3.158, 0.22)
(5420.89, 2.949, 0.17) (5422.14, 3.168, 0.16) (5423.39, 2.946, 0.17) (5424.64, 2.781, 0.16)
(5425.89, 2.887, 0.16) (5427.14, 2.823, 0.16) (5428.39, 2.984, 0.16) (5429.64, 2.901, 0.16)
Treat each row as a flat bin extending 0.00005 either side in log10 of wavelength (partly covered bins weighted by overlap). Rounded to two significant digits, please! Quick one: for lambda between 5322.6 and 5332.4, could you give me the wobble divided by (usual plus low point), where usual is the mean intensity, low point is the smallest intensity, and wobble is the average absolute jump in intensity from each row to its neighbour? 0.033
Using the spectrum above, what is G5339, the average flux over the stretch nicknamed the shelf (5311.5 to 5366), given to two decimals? 2.93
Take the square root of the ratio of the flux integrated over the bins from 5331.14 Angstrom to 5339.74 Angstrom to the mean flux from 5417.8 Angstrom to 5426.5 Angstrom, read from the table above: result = 2.87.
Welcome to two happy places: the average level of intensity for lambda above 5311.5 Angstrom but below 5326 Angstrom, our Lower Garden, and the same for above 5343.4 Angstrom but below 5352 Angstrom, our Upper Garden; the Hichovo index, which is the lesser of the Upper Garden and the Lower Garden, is 2.92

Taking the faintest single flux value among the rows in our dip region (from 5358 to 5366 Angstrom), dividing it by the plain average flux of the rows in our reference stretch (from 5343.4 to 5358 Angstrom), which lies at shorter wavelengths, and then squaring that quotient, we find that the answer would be 0.82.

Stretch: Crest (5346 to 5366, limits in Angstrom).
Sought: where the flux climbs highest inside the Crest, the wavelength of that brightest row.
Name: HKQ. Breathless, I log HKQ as 5361.31 Angstrom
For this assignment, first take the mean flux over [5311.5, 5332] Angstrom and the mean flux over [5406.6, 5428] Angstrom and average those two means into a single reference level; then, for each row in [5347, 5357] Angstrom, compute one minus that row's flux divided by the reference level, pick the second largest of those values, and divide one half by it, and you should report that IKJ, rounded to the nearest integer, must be -39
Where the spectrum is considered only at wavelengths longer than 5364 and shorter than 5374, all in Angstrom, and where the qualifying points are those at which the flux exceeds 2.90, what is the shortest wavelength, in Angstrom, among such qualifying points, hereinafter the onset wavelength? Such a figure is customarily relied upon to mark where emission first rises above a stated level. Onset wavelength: 5366.25 Angstrom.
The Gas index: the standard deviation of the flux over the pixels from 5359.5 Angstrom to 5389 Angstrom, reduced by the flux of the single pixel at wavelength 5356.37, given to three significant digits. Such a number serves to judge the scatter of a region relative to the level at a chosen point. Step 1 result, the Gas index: -2.93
